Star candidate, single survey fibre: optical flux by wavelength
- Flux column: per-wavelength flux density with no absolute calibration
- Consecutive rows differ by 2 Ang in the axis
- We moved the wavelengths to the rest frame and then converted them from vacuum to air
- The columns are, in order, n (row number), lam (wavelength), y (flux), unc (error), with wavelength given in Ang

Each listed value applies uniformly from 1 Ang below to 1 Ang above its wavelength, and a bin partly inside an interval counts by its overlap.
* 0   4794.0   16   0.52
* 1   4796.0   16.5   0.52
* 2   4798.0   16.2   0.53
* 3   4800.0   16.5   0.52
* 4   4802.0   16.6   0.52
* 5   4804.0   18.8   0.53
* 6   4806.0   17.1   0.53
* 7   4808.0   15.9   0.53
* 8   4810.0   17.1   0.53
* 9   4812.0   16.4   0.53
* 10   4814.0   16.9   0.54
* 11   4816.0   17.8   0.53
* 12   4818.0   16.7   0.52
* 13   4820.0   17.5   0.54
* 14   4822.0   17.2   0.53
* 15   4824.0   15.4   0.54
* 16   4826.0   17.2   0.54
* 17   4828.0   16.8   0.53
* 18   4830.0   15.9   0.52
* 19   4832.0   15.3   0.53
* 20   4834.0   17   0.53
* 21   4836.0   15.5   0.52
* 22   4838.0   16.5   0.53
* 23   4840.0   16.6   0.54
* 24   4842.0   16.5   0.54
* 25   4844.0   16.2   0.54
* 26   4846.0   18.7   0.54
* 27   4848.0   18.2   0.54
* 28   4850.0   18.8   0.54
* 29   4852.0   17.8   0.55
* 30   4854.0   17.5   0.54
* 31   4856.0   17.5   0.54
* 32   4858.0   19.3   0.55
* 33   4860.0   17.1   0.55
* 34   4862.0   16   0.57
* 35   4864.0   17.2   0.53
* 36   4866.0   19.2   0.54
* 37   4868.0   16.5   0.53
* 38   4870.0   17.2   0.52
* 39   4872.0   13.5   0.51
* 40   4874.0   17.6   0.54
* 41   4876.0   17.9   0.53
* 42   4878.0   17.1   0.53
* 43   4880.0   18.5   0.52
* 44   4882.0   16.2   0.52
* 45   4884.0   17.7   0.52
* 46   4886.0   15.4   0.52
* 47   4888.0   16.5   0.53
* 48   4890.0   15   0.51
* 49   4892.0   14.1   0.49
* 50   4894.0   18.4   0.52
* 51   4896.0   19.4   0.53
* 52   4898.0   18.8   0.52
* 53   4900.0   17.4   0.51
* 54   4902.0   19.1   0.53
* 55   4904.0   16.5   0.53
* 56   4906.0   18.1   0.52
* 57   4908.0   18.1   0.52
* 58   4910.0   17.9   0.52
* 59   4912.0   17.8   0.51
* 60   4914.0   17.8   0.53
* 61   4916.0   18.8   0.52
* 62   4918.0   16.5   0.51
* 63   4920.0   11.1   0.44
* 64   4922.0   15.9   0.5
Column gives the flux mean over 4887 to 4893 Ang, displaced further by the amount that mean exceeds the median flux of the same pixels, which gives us 15.4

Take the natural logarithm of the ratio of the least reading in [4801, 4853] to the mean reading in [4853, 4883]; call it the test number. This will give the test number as -0.118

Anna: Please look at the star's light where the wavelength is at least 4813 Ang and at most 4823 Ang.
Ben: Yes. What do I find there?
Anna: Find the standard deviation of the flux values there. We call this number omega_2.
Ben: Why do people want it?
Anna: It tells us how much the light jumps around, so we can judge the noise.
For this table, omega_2 0.4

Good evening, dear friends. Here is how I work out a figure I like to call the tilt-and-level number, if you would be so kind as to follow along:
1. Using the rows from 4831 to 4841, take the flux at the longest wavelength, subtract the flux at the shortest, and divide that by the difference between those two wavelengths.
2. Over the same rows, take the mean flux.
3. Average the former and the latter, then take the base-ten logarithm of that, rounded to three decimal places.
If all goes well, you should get 0.912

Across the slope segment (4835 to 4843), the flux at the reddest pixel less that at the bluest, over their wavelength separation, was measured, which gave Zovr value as 0.2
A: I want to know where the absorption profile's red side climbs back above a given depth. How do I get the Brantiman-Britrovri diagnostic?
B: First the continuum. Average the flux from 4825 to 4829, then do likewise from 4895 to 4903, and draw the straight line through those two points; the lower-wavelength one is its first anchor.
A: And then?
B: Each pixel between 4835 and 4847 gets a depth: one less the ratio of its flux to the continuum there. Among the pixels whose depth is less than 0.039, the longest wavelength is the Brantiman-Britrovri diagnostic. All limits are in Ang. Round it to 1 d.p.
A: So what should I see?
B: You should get 4846.0 Ang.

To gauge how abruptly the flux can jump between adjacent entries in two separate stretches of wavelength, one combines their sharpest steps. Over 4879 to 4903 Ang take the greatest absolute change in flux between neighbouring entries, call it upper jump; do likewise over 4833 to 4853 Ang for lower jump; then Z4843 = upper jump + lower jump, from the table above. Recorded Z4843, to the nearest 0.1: 6.8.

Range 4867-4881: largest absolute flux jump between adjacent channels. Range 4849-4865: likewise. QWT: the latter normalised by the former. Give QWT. 0.5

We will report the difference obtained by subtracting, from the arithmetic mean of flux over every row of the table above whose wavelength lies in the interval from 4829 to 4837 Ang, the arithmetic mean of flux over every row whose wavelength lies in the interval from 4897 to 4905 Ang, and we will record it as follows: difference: -2.0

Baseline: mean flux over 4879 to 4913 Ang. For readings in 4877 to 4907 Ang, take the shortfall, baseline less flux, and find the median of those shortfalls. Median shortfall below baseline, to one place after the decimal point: -0.1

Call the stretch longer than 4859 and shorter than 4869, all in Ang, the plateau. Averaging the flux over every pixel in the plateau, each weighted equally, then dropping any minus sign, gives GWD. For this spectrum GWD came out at 17.2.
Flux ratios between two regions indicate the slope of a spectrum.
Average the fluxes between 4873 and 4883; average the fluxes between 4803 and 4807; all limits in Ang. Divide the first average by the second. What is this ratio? 0.97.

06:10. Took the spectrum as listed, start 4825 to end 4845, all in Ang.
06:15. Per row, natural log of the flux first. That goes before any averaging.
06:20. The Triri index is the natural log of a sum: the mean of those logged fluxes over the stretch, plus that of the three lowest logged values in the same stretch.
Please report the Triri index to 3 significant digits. 1.71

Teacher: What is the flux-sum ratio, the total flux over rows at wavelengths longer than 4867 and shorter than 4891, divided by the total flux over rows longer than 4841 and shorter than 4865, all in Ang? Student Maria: 0.94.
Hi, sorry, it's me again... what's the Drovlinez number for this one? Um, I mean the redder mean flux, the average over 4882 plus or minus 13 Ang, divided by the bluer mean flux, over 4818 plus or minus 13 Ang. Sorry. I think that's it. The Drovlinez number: 0.99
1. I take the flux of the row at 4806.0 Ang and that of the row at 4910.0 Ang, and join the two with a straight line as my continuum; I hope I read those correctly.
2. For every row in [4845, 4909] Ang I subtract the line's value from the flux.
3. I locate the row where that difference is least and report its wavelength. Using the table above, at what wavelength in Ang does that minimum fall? 4872.0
